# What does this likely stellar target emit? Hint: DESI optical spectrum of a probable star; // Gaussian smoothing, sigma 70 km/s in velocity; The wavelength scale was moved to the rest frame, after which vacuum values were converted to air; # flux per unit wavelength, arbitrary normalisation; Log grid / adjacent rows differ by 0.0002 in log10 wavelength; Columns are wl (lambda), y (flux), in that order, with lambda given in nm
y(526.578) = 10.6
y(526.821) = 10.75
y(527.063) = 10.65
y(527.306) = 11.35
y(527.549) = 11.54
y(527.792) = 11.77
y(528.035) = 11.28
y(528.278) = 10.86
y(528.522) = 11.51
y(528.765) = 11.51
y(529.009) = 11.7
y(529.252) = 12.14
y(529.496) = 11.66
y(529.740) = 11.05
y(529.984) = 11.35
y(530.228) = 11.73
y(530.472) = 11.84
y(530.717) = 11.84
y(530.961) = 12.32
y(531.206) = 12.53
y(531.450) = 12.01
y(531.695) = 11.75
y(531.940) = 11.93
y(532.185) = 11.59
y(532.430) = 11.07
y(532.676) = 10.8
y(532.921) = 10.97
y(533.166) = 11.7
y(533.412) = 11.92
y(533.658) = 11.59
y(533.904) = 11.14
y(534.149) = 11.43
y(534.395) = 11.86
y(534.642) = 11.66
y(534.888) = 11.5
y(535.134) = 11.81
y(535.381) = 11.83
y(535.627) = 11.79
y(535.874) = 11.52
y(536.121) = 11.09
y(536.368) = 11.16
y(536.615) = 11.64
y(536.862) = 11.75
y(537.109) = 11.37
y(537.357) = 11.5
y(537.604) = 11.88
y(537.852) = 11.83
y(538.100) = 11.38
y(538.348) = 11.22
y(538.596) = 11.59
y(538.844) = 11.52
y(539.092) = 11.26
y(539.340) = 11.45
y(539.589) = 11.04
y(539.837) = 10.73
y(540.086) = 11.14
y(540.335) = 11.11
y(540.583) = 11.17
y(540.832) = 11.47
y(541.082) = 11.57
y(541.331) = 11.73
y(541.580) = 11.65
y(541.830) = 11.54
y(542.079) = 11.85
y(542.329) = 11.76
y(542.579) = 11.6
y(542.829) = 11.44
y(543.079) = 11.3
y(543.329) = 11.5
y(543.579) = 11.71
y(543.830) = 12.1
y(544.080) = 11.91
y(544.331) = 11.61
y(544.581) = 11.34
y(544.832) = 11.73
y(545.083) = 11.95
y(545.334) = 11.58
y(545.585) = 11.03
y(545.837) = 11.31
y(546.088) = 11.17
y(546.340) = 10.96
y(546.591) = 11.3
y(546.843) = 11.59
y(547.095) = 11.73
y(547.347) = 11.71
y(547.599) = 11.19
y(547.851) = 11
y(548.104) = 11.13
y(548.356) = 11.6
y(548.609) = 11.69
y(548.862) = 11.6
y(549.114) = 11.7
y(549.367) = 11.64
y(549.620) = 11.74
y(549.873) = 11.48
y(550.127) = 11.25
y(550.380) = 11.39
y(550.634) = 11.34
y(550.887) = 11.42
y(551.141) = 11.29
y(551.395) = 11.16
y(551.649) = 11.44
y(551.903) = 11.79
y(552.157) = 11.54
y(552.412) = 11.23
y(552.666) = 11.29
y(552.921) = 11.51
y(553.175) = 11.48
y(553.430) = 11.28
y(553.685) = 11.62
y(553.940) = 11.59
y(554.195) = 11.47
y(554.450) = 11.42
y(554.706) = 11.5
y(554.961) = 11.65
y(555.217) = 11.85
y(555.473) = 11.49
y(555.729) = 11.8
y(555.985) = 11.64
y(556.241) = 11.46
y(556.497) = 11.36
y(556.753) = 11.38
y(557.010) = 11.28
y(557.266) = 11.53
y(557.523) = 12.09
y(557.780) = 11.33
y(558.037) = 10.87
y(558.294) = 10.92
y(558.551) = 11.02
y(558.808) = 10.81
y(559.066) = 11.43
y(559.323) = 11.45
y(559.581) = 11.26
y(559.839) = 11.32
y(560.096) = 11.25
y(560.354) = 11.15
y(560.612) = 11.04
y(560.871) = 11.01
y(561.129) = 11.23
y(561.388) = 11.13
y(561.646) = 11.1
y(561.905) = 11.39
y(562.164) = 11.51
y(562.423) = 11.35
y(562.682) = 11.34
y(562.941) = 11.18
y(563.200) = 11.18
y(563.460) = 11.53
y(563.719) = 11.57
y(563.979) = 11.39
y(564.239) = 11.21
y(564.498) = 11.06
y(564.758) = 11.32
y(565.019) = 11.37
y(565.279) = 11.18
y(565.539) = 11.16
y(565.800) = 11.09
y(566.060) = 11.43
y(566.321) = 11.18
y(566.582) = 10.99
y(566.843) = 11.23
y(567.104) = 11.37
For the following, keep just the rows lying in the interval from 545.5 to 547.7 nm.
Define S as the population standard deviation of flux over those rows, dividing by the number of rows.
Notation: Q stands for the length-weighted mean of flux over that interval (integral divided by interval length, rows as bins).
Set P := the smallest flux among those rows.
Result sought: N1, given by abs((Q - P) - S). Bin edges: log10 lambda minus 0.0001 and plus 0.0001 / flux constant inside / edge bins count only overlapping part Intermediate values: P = 10.96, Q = 11.3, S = 0.27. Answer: 0.11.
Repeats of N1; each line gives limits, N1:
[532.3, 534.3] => 0.17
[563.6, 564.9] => 0.07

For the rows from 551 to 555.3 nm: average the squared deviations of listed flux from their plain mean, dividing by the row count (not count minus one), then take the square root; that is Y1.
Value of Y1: 0.18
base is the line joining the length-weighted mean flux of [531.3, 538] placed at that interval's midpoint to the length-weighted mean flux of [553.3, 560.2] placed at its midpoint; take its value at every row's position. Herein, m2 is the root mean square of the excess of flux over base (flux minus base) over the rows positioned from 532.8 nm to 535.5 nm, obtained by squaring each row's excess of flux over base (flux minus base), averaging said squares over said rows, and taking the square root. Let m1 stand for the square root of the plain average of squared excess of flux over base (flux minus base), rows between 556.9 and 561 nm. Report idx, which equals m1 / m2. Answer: 1.2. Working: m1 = 0.34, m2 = 0.29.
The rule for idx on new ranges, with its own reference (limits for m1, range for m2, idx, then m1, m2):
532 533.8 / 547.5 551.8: 2.0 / 0.44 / 0.22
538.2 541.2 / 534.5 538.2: 1.5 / 0.35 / 0.24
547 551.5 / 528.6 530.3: 0.7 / 0.23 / 0.31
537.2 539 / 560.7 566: 1.2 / 0.22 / 0.19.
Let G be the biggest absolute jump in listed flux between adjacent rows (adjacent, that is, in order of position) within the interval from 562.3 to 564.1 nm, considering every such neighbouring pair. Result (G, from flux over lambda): 0.35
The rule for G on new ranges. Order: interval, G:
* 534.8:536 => 0.31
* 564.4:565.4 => 0.26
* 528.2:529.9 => 0.65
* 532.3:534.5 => 0.73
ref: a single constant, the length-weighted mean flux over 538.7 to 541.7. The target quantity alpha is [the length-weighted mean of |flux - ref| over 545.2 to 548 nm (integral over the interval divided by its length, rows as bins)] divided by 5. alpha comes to 0.048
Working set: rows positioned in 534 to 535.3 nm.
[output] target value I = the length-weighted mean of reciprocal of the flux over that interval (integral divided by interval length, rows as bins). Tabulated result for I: 0.0859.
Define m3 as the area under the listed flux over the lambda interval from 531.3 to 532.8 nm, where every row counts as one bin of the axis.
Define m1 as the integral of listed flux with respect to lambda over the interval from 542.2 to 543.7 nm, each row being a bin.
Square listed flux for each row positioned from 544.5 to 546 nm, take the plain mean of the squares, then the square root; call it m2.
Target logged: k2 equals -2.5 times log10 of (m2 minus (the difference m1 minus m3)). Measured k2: -2.65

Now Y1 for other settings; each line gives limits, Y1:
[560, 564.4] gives 0.16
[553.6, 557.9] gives 0.20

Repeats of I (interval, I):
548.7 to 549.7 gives 0.0858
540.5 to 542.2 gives 0.0864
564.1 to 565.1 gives 0.0890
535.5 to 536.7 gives 0.0875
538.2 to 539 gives 0.0875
